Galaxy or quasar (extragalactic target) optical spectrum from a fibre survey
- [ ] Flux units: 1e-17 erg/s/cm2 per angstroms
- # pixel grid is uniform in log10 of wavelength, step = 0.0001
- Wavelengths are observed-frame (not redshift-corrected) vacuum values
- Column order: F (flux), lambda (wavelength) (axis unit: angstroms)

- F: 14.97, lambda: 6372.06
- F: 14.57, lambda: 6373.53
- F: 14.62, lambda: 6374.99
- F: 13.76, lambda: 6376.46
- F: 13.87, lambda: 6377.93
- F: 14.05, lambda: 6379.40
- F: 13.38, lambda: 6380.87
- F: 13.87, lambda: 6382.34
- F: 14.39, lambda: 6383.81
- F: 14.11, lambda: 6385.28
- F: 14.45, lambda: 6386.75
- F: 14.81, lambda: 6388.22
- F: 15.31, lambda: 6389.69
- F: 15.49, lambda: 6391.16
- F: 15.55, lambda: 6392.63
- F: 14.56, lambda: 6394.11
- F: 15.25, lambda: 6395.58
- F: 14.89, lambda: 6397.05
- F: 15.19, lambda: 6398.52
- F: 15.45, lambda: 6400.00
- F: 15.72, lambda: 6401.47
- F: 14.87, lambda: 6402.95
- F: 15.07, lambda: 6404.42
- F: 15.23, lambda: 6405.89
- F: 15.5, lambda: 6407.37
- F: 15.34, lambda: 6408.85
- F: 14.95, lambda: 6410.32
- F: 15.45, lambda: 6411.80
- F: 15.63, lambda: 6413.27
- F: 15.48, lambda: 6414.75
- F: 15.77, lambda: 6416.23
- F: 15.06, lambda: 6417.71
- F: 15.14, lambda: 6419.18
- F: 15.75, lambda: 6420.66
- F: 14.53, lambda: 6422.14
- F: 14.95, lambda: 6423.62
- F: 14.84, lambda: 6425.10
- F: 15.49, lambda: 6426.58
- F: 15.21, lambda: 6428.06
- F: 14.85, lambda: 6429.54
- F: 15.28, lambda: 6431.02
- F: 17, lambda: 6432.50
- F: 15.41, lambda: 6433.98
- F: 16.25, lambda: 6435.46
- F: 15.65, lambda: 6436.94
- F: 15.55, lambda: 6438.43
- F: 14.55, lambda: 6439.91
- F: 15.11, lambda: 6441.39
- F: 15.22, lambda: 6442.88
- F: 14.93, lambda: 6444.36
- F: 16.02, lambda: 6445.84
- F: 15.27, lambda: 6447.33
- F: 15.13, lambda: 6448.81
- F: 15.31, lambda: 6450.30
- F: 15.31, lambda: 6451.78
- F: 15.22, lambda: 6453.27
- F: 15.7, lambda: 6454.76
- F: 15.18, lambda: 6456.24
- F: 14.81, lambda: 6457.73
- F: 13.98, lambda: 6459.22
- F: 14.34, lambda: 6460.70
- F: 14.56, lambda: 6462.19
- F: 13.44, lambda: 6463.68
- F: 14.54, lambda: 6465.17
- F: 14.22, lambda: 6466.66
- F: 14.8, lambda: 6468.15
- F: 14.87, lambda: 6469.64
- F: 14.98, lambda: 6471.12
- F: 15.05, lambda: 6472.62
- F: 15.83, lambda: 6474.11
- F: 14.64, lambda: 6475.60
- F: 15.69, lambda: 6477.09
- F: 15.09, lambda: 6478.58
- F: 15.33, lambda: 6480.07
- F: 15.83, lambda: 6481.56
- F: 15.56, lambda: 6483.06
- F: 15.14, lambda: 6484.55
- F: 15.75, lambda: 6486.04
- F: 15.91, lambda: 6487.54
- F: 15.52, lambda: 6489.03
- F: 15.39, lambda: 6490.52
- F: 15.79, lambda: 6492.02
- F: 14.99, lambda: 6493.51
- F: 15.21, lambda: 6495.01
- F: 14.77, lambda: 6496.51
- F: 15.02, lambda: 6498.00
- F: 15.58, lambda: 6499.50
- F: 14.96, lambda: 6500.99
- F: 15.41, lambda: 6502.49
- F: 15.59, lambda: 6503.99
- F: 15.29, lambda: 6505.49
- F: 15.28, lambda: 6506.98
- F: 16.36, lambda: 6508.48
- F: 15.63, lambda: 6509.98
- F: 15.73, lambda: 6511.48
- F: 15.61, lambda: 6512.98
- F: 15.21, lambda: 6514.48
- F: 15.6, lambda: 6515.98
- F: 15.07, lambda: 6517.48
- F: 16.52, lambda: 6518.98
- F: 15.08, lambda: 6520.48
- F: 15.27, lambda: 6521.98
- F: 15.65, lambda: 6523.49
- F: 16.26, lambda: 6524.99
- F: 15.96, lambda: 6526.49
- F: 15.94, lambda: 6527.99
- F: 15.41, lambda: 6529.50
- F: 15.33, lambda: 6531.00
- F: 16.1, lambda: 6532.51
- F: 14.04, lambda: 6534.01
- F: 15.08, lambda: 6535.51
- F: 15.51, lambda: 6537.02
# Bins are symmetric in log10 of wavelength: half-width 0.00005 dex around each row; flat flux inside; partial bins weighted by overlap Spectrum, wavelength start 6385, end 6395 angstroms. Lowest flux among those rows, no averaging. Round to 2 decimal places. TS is 14.11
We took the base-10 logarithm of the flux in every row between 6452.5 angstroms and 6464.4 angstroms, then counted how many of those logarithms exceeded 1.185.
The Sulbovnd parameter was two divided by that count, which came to 2.00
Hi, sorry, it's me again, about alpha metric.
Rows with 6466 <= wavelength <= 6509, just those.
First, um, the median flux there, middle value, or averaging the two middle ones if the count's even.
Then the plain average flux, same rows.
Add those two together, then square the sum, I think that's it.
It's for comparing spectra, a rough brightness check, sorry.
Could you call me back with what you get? 936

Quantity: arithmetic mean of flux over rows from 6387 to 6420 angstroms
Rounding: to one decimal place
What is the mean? 15.3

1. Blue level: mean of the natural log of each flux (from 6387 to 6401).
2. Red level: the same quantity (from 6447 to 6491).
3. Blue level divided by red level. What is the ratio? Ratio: 1.00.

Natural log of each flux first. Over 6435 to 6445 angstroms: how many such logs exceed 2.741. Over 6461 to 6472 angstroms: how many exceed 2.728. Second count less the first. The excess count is -3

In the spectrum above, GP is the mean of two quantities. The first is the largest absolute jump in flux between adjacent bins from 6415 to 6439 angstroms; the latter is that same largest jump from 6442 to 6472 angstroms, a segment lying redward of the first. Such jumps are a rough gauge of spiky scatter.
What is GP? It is 1.4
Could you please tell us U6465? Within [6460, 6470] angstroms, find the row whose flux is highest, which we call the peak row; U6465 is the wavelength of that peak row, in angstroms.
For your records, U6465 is 6469.64 angstroms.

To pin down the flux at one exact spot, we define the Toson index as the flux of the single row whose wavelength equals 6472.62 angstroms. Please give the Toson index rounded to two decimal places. 15.05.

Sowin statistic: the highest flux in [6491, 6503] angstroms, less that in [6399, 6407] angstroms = 0.1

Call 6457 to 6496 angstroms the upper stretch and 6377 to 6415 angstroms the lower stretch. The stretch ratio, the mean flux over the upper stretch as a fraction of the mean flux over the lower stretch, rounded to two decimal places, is 1.01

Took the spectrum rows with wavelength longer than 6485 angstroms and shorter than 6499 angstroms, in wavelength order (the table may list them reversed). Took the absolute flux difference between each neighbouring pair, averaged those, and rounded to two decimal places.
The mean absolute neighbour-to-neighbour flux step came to 0.35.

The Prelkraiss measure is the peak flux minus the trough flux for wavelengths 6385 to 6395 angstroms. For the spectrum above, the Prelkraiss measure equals 1.4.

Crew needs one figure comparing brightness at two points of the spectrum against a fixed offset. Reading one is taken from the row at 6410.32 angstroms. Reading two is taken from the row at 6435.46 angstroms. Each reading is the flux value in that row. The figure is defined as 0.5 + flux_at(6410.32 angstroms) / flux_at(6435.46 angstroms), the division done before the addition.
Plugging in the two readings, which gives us 1.42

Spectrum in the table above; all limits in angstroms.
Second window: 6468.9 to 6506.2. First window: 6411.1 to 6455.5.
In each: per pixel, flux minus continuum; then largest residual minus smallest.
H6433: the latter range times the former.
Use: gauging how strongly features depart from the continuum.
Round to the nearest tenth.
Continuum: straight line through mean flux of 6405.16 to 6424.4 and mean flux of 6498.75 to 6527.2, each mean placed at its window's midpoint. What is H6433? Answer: 3.1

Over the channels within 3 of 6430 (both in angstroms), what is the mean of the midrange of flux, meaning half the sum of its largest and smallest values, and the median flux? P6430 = 15.6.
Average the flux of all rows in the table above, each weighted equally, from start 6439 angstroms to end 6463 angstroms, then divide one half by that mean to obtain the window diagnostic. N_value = 0.0332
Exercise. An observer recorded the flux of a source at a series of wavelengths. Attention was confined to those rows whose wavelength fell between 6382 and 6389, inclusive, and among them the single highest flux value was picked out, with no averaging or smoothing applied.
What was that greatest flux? 14.81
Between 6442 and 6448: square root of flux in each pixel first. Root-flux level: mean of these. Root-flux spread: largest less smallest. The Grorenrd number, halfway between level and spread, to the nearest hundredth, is 2.03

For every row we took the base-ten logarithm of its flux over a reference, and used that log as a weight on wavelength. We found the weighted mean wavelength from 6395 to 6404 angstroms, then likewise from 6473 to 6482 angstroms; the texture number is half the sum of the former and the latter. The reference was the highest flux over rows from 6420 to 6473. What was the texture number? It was 6438.5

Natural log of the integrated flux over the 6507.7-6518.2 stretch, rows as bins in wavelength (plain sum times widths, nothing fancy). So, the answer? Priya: 5.10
